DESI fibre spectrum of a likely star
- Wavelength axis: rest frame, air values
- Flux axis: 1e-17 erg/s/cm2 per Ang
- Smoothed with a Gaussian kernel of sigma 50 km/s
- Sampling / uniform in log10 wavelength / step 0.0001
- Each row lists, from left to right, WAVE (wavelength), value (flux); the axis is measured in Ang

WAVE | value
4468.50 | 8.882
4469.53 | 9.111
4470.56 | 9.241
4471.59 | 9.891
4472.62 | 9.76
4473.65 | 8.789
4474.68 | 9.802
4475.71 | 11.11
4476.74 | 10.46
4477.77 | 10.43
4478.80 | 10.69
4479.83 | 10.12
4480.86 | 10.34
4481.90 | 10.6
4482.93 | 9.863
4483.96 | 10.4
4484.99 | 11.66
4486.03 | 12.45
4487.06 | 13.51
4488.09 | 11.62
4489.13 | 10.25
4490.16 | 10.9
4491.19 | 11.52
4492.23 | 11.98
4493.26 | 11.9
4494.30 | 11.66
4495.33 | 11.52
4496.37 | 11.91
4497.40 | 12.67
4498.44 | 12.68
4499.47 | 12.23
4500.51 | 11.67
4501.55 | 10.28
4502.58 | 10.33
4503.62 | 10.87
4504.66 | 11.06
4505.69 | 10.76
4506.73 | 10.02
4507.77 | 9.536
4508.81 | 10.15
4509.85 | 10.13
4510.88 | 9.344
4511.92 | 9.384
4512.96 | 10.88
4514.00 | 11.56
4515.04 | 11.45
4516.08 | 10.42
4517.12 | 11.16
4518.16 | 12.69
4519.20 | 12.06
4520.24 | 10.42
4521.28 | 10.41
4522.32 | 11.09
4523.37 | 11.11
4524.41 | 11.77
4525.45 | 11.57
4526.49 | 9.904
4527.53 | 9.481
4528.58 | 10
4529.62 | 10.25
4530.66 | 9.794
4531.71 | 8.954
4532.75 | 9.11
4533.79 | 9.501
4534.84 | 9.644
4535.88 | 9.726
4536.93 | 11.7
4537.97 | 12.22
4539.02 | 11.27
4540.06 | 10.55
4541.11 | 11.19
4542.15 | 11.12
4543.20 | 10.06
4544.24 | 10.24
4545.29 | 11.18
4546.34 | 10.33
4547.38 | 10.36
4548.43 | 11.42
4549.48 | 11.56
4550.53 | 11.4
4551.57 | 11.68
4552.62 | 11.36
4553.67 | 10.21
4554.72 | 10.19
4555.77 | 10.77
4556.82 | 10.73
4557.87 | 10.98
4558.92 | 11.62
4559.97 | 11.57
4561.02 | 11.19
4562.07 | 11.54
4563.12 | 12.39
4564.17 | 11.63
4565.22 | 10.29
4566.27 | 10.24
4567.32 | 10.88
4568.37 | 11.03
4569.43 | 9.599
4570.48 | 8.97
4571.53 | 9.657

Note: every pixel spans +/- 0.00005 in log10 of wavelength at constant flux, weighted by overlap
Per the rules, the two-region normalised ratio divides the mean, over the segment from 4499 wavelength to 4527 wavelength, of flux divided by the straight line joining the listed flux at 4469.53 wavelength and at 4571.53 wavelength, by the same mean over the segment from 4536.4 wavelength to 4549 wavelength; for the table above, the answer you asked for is 1.00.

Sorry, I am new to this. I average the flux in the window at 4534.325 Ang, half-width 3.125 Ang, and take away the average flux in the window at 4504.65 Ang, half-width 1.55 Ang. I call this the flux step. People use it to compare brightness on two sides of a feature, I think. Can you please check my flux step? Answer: -1.1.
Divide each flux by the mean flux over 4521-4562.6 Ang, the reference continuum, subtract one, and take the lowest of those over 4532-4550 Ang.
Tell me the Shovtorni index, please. -0.150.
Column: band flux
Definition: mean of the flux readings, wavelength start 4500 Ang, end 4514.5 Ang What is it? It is 10.4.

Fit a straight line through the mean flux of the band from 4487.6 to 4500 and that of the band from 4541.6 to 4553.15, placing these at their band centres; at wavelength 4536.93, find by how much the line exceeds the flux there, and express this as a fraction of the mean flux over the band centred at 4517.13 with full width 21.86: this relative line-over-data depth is -0.05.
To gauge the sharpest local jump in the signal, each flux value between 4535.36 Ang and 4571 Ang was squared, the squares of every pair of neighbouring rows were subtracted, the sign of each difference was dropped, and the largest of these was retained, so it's 42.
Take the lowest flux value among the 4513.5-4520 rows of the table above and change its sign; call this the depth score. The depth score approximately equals -10.4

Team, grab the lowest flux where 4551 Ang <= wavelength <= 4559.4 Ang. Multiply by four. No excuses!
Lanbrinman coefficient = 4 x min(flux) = 40.8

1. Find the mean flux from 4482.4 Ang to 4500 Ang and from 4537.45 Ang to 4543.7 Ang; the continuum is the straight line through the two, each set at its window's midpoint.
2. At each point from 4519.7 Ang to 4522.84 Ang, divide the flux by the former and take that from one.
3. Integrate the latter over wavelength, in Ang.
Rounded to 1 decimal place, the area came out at 0.2 Ang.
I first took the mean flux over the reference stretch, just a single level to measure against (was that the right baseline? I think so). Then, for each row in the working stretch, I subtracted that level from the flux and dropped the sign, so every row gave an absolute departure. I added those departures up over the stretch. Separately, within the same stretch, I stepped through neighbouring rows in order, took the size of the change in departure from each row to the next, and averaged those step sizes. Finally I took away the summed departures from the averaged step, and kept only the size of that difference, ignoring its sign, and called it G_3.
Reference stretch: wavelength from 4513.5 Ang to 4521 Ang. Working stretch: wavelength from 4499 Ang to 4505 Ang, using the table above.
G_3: 3.7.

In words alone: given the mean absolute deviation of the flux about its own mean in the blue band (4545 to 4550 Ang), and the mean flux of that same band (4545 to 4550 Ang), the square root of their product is 2.3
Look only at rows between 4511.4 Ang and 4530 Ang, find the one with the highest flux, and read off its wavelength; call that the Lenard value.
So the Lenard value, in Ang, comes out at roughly 4518.16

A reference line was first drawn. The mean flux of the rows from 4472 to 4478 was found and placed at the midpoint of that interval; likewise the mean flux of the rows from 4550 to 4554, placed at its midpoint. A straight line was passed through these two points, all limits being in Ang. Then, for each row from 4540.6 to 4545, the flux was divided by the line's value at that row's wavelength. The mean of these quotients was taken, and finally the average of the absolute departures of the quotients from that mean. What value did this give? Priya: 0.047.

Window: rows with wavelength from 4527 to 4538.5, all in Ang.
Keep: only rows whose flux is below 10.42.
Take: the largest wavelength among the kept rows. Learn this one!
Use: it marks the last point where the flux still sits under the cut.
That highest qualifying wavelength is 4535.88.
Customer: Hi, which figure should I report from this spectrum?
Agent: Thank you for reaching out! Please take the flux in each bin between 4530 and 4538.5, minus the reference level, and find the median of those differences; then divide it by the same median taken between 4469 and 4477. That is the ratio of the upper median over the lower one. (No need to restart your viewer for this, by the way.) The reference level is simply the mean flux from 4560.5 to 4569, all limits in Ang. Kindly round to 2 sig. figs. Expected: 1.1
